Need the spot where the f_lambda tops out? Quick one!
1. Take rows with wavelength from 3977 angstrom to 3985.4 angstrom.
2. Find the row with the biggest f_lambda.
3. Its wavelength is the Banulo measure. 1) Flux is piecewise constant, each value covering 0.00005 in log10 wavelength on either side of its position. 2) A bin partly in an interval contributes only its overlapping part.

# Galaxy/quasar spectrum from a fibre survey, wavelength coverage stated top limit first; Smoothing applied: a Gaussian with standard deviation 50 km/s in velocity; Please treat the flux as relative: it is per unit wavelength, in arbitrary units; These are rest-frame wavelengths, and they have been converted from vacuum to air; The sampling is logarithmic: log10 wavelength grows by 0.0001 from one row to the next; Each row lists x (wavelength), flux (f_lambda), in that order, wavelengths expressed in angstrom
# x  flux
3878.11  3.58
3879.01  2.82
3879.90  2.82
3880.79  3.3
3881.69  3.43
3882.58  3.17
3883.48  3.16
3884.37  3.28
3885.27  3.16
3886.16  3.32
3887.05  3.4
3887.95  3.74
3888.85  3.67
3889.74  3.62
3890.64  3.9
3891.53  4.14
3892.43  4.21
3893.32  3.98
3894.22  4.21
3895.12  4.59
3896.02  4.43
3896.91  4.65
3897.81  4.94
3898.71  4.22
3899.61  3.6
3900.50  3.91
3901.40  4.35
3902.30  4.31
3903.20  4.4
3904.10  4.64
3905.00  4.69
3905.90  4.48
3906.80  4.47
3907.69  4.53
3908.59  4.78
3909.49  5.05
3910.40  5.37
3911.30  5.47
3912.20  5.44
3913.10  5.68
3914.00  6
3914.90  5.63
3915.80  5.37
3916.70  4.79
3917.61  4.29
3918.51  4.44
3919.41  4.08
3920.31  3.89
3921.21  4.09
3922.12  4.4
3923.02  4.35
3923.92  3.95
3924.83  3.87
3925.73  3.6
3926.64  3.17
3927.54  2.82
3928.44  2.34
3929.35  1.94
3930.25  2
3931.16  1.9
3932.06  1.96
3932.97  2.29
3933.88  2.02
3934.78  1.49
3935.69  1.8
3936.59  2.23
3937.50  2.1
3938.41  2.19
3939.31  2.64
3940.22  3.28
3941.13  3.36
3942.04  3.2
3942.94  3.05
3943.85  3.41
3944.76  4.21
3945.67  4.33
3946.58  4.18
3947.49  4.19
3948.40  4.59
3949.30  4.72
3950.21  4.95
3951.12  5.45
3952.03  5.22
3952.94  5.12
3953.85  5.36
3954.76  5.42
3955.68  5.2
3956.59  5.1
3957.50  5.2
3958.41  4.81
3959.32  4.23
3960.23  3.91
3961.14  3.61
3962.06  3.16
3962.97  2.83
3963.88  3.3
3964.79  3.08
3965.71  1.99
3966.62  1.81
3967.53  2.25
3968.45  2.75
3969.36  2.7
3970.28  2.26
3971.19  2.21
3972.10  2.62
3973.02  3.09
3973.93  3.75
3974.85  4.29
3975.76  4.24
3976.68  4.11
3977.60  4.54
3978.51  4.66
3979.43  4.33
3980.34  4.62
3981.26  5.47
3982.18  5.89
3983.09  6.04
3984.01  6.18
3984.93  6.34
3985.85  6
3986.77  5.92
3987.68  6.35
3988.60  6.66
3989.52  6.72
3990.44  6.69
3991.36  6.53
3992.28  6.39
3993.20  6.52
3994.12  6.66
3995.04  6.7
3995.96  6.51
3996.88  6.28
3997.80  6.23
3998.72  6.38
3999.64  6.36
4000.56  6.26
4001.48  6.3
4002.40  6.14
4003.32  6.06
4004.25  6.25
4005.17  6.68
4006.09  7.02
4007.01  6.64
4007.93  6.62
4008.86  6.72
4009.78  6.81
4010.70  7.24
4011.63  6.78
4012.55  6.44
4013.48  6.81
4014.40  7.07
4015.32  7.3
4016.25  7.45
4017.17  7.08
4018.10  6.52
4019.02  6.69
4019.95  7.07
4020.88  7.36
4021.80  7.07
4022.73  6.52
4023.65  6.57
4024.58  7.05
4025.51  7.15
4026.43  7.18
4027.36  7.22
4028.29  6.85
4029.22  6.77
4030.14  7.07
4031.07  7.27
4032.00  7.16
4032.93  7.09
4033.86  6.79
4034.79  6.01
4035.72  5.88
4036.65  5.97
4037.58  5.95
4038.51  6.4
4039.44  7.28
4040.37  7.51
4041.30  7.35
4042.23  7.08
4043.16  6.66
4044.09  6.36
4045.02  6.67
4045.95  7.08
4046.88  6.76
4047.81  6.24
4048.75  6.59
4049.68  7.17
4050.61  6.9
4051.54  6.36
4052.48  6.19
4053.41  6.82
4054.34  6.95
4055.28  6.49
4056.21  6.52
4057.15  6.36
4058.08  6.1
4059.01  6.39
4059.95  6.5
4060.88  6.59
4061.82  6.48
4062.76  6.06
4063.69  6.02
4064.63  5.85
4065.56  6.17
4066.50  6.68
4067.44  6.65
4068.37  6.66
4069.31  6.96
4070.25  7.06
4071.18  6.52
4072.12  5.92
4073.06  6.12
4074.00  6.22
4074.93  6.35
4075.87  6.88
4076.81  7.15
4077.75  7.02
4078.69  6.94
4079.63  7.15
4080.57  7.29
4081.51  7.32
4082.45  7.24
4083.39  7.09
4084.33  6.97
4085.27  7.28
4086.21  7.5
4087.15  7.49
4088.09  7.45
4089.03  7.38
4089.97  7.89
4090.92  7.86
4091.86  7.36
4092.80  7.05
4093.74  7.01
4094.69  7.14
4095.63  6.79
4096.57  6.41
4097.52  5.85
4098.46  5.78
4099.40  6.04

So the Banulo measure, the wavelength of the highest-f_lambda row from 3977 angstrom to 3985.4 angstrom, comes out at 3984.93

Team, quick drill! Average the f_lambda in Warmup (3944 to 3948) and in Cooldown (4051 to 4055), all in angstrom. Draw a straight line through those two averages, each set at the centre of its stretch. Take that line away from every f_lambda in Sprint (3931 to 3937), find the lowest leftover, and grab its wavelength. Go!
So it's 3934.78 angstrom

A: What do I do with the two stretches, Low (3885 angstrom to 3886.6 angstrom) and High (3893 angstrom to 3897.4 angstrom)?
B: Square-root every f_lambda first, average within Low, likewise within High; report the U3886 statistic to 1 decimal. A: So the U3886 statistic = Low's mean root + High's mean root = 3.9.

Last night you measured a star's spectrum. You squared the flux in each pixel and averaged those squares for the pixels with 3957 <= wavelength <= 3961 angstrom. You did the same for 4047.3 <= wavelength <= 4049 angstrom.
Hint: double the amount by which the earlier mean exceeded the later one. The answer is -41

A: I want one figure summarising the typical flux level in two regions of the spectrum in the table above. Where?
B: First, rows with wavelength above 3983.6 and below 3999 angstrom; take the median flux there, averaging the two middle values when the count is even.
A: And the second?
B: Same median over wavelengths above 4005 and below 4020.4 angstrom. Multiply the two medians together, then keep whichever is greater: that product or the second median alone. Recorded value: 44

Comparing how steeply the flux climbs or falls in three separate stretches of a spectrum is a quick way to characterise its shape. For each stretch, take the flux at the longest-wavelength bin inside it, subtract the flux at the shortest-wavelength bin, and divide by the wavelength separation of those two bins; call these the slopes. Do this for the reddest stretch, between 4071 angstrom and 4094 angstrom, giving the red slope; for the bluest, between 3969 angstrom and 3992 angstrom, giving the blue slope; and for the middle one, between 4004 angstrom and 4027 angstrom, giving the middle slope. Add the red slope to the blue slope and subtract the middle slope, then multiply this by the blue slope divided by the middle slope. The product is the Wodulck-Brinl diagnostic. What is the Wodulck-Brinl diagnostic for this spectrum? 0.64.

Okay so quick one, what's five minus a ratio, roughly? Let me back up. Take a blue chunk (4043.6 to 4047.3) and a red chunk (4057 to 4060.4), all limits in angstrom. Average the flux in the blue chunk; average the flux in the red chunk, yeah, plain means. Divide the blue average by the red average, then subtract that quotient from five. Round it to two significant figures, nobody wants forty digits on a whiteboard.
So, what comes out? 3.9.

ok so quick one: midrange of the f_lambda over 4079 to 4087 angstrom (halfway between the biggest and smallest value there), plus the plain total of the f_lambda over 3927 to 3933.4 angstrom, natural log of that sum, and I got 3.11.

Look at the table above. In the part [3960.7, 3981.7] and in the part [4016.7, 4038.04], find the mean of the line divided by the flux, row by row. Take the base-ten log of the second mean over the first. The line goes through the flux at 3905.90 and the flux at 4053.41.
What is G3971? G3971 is -0.27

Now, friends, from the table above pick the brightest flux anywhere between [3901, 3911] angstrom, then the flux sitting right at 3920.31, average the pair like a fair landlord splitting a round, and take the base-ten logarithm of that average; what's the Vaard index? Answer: 0.67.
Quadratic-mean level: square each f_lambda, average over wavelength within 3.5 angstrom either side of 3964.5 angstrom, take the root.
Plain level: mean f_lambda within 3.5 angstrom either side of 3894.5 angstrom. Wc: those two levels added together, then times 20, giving 144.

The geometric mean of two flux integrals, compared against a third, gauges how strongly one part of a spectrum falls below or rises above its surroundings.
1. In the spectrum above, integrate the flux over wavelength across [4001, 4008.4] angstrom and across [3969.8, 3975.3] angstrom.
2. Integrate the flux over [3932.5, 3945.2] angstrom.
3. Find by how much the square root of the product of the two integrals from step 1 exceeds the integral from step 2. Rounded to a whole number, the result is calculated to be -6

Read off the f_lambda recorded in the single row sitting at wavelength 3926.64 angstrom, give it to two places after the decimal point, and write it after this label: 3.17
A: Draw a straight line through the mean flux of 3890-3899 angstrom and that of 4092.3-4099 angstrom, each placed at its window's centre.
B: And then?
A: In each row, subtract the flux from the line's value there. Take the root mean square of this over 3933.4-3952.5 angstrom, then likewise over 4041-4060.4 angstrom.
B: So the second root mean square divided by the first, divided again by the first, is 0.21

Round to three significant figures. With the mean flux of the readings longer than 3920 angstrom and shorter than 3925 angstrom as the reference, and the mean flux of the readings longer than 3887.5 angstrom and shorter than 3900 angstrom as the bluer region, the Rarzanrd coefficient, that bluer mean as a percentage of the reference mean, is 101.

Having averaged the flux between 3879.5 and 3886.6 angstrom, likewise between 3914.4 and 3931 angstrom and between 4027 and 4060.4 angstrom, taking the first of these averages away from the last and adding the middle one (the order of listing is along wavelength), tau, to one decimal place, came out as 7.3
